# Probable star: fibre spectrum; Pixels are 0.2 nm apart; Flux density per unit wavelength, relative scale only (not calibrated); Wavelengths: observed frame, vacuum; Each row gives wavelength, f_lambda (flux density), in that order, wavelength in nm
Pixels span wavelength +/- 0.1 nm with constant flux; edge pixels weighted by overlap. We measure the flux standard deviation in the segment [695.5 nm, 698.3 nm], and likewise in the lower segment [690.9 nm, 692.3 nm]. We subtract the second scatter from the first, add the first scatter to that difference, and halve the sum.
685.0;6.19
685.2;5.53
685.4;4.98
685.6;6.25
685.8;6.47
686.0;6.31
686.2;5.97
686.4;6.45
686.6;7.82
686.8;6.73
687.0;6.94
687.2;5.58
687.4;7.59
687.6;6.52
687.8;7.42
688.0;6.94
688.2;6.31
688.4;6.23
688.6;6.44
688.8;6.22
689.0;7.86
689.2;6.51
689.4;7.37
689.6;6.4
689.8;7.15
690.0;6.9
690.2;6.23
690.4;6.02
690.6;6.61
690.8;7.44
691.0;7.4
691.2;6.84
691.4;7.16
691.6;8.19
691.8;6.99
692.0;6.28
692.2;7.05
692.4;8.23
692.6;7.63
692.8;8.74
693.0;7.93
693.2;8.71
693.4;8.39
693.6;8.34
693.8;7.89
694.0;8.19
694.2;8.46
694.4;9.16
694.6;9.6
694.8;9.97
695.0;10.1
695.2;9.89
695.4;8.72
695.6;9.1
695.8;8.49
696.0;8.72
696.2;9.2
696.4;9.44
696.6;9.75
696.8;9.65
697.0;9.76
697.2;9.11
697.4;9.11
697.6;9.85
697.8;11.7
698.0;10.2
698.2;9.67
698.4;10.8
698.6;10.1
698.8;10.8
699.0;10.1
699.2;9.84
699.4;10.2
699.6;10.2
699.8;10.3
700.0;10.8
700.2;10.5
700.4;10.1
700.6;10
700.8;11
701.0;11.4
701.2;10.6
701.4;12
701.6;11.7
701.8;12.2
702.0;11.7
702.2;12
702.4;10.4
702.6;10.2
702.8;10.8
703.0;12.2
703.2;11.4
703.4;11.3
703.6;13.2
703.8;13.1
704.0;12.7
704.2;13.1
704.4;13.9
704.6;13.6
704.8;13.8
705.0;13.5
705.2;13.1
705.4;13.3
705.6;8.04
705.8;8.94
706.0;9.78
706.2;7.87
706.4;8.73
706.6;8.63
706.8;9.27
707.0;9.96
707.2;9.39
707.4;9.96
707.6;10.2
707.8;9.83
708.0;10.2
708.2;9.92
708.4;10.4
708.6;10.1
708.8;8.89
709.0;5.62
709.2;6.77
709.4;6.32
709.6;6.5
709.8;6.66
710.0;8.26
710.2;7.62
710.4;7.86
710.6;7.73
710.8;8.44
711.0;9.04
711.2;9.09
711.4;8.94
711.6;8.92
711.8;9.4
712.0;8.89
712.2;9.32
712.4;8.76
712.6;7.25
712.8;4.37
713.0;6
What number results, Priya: 0.5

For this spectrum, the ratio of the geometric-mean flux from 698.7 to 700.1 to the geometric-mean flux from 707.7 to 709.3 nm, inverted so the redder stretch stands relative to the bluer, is 0.85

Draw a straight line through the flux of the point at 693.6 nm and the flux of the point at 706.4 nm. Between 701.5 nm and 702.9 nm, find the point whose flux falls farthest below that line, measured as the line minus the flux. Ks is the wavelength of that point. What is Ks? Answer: 702.6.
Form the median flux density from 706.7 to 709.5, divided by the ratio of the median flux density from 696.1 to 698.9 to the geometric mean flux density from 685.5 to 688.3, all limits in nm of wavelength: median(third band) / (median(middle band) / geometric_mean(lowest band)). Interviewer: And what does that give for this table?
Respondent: 6.7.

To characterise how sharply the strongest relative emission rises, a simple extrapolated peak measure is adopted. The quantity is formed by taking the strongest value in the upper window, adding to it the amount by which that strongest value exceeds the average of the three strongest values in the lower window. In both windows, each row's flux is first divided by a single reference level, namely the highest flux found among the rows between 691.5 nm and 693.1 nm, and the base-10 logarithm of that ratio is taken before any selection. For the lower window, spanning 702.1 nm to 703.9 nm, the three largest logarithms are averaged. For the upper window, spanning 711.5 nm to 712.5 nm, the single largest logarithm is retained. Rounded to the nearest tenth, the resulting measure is -0.1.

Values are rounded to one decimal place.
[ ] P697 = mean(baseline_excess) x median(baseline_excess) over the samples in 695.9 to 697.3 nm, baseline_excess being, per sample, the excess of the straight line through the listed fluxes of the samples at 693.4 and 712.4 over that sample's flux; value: 0.9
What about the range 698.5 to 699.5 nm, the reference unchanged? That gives 2.7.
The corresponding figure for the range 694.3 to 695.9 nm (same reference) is 0.9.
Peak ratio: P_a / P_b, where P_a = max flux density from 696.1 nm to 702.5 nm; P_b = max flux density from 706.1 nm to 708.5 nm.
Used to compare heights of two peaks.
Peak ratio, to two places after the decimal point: 1.17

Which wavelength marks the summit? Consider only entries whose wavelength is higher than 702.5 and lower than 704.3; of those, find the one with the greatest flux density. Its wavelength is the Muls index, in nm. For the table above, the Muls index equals 703.6 nm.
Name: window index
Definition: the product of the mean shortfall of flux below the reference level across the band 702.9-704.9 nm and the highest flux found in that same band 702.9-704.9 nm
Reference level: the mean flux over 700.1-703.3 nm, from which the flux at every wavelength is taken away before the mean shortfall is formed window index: -24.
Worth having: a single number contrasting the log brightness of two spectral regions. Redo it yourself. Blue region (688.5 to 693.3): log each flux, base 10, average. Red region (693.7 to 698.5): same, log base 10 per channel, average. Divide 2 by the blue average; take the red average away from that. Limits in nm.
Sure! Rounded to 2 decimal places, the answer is 1.37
